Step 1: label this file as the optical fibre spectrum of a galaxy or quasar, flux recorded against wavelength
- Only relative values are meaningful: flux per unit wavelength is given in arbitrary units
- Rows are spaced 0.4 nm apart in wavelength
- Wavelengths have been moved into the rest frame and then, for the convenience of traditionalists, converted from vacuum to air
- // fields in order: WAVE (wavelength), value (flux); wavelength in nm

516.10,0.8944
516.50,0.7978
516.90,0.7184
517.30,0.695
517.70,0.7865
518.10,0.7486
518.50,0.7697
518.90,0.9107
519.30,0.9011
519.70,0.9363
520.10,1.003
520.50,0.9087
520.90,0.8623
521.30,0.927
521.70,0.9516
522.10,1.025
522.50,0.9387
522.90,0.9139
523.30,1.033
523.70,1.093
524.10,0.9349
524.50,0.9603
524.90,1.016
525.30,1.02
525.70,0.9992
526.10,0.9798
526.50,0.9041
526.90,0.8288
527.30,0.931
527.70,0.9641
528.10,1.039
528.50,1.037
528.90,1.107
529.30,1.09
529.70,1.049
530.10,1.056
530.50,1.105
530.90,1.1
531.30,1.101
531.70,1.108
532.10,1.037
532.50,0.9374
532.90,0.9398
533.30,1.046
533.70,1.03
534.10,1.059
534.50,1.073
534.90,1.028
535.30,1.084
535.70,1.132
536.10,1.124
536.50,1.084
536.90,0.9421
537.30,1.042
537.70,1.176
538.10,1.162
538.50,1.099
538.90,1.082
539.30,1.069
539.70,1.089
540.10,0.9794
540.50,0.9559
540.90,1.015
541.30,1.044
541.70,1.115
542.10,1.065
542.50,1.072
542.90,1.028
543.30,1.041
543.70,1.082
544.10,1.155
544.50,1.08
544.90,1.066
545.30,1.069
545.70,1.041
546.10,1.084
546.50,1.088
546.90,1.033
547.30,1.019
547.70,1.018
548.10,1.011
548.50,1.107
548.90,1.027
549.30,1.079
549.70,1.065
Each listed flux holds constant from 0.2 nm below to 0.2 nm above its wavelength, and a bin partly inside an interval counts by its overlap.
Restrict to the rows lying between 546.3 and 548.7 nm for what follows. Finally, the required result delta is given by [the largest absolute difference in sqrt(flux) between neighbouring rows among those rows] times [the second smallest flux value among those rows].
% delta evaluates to 0.047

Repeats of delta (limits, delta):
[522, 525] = 0.073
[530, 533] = 0.047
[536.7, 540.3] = 0.062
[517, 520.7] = 0.058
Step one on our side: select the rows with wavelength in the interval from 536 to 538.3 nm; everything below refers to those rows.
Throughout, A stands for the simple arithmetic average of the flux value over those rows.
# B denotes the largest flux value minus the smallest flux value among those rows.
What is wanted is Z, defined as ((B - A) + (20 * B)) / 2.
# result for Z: 1.91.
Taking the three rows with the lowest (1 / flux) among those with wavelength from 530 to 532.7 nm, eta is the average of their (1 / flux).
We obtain 0.91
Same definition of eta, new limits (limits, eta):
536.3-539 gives 0.87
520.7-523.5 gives 1.00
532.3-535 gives 0.94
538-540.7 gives 0.90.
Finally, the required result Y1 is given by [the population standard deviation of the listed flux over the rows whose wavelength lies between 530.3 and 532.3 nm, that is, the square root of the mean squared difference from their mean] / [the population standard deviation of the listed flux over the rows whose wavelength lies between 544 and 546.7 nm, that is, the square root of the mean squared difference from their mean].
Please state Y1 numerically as 0.82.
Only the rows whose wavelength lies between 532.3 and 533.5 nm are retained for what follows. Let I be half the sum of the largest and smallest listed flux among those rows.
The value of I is 0.99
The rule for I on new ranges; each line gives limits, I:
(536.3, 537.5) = 1.01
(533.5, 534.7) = 1.05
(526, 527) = 0.90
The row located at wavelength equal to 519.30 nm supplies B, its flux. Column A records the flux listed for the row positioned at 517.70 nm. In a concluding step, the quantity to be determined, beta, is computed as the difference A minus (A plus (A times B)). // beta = -0.71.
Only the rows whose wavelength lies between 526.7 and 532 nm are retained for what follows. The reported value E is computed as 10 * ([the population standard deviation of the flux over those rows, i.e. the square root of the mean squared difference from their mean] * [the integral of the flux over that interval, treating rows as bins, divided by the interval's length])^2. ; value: 0.07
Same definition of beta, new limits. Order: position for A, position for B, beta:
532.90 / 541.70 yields -1.05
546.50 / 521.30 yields -1.01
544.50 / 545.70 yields -1.12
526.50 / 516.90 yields -0.65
